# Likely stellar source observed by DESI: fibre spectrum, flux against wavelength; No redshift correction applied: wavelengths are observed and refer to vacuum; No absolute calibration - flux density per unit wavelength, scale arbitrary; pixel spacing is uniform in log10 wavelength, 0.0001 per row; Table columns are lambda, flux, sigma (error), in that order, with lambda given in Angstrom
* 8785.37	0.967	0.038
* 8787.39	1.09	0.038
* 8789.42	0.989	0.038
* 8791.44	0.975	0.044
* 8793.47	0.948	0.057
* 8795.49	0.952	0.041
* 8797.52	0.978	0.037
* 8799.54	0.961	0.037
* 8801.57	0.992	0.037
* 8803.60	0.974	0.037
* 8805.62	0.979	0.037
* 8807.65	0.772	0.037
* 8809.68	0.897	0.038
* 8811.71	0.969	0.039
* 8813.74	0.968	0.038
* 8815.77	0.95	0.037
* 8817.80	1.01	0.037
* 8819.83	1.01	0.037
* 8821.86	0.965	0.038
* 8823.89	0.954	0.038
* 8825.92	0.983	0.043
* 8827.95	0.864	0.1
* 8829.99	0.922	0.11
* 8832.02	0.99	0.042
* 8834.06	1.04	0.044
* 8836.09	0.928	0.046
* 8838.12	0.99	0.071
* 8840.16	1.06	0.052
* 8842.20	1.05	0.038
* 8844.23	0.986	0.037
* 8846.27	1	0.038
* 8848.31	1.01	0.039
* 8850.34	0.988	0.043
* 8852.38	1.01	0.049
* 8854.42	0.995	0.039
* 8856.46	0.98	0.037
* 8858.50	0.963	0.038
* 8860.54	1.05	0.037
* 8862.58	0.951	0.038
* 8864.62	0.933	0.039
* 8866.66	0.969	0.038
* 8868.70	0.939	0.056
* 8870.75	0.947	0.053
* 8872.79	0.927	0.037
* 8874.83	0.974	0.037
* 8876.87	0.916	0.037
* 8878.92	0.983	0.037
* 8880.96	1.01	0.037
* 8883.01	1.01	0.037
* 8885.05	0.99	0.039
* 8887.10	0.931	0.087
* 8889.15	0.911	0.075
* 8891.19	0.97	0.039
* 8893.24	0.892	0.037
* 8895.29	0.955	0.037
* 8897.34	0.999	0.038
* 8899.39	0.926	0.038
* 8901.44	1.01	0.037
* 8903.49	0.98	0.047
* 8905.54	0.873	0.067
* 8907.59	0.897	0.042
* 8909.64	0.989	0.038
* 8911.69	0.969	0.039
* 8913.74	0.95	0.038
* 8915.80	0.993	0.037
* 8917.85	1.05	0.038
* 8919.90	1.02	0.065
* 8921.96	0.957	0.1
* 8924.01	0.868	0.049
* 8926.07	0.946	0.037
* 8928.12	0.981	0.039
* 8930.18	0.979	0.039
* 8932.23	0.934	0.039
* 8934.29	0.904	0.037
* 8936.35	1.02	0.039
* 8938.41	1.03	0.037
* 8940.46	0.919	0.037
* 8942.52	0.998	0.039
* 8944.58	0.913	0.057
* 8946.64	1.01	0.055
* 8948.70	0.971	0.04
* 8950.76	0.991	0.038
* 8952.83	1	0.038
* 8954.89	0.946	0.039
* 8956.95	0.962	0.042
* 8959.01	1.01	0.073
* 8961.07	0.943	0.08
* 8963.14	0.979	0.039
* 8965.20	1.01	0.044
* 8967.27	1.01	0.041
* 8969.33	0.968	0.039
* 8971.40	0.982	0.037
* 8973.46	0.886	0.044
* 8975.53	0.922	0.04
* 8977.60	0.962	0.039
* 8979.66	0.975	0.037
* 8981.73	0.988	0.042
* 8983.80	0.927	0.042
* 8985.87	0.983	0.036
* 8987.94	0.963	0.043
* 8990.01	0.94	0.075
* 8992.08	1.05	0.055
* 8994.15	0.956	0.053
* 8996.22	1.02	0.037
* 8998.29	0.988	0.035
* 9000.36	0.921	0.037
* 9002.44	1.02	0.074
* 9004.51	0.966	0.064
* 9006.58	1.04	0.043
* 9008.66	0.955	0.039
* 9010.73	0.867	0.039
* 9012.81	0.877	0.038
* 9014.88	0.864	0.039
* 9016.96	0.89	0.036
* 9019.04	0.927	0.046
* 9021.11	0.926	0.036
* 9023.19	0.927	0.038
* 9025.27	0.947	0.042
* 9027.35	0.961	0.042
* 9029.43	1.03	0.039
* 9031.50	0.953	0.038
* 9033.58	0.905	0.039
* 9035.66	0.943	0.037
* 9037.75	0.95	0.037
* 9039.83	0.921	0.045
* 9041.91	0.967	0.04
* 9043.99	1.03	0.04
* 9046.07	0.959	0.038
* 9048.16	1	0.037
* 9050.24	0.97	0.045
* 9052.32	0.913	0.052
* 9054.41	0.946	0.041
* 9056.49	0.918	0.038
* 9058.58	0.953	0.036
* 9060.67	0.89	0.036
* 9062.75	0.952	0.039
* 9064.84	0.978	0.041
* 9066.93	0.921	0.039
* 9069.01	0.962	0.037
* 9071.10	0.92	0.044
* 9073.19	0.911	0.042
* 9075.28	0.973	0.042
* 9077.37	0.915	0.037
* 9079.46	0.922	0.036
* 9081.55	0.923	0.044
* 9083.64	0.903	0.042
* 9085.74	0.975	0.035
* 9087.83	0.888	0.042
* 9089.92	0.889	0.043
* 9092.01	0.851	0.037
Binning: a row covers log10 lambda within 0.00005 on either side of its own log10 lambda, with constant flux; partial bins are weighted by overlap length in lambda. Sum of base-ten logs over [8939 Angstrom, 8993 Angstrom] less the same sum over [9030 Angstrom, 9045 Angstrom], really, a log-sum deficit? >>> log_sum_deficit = -0.21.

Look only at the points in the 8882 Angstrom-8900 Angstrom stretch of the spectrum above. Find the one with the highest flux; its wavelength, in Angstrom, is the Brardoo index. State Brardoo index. 8883.01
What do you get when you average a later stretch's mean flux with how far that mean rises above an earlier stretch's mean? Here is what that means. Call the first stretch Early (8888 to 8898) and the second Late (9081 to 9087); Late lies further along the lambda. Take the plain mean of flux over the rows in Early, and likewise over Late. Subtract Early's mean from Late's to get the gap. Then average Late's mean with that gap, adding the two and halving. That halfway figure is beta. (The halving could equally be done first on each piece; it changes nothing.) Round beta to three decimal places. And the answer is 0.461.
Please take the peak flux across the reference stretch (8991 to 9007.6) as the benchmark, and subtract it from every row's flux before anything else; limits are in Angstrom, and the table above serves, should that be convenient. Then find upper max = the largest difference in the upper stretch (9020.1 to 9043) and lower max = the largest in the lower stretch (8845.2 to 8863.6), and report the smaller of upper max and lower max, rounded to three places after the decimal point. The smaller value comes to -0.020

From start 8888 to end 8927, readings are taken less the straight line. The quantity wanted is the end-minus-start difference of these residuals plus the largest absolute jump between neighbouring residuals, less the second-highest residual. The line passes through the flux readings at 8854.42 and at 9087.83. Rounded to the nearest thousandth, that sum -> 0.103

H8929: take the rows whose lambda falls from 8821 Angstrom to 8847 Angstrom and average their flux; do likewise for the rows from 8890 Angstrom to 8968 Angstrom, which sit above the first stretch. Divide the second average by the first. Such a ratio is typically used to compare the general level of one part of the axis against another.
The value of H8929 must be 0.99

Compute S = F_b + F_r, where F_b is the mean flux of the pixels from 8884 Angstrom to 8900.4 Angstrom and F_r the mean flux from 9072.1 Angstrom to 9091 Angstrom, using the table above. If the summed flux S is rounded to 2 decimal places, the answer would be 1.87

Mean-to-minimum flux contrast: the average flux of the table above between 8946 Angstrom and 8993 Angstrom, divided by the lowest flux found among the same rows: 1.10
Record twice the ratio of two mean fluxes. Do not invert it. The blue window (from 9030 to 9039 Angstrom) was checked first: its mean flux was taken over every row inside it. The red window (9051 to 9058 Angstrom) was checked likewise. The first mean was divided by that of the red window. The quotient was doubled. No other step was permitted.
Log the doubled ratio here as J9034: 2.03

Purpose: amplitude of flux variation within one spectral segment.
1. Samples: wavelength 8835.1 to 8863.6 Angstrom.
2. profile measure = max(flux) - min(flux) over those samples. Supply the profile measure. 0.13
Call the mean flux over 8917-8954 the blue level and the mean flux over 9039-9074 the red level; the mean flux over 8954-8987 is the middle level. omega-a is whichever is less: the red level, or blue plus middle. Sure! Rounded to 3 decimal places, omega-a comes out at 0.948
